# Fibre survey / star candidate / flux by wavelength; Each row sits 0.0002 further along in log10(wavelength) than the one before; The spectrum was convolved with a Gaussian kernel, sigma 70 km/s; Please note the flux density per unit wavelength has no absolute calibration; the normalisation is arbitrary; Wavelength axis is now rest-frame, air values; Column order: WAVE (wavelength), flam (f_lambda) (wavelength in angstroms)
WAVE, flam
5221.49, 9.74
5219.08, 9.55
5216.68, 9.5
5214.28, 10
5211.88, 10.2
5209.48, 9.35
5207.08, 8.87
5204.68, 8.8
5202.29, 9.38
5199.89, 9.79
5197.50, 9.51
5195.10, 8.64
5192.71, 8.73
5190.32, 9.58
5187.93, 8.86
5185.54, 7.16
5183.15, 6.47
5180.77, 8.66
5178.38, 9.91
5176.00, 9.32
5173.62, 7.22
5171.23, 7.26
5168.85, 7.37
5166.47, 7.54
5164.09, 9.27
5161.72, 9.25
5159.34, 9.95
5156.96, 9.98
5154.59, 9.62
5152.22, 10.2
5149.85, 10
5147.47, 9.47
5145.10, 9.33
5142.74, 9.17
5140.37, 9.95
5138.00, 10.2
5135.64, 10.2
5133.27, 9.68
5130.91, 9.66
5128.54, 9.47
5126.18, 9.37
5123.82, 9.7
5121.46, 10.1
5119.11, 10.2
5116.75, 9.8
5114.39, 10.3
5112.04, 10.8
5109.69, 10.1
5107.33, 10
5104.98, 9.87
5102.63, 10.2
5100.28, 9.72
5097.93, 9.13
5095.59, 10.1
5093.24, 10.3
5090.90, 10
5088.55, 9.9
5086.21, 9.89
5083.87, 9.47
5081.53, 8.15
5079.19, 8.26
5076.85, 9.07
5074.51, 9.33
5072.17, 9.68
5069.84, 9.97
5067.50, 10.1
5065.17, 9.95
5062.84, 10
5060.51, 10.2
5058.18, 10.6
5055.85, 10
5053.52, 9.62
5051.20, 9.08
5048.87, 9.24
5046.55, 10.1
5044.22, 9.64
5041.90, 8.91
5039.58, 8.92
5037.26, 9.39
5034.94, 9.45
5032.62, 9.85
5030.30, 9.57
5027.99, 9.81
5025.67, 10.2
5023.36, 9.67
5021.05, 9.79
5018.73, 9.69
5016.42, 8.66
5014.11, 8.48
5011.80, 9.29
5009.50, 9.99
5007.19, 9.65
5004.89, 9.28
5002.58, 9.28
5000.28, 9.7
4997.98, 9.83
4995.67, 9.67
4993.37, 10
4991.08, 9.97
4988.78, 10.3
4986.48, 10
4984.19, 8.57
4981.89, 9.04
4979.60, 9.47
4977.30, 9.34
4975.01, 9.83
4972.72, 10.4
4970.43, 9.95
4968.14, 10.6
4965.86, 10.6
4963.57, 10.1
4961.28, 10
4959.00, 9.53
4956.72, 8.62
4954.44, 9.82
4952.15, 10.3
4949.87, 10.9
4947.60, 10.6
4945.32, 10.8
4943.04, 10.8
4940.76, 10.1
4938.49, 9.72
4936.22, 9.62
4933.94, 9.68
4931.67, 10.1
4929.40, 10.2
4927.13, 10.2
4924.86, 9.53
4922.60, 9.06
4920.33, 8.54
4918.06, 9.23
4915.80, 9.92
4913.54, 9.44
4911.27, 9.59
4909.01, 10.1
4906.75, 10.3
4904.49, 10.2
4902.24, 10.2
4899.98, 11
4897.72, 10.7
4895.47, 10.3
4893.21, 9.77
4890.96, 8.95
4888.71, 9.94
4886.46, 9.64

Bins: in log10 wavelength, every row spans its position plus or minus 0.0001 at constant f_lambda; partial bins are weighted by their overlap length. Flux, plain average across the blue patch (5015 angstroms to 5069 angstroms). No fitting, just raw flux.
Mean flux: 9.7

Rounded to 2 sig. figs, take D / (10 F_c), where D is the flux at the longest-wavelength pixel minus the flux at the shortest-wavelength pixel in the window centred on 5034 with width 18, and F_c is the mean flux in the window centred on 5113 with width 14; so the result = -0.013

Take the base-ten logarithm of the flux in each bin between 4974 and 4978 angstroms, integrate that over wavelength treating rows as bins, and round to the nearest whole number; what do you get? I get 4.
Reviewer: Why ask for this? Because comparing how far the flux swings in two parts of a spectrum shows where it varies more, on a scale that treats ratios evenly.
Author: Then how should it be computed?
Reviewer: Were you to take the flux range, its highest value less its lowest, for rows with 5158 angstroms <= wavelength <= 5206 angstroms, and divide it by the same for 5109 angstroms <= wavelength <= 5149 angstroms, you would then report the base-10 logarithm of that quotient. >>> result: 0.33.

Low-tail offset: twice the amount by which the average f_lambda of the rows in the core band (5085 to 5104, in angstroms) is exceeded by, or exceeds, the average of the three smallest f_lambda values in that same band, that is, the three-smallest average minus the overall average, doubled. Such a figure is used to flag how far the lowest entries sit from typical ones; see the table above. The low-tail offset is -0.7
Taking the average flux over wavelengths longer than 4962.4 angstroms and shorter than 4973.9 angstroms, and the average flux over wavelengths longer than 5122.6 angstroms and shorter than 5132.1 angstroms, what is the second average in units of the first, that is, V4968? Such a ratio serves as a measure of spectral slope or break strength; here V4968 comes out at 0.92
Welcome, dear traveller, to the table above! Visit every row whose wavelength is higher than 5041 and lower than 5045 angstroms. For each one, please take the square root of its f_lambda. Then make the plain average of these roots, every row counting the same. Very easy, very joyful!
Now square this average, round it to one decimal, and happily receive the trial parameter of 9.3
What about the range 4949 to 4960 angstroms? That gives 9.8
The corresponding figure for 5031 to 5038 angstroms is 9.6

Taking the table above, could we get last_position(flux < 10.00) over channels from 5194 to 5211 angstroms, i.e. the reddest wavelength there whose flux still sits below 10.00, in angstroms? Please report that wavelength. 5209.48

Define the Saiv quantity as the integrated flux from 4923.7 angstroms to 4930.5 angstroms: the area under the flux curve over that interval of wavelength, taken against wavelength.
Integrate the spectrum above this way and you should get 68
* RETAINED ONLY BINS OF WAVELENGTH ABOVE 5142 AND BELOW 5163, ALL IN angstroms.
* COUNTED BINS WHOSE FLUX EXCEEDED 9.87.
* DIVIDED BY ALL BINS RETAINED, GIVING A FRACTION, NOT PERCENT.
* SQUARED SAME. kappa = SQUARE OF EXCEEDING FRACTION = 0.20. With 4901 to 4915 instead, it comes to 0.44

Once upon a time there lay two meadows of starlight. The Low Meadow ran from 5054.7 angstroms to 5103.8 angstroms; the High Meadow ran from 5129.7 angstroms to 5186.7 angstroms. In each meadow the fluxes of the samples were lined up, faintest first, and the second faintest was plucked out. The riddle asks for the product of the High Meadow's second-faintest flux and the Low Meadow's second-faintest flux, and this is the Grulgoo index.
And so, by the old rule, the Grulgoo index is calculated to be 59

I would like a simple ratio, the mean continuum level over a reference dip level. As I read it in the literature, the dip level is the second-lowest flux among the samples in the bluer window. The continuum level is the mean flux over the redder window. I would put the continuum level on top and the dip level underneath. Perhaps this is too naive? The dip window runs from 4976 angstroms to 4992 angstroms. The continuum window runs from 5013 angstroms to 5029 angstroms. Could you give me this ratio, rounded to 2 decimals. 1.05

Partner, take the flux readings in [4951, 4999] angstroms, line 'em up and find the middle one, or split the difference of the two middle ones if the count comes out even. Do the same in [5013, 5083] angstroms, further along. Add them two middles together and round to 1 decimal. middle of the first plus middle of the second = 19.6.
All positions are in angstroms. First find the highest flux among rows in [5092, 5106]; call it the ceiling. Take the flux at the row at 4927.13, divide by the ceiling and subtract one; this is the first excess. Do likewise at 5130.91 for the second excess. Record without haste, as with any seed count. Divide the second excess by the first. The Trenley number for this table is 6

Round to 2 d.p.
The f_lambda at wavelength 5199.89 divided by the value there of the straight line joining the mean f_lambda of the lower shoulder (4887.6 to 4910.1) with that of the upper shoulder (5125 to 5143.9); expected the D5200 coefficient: 1.02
